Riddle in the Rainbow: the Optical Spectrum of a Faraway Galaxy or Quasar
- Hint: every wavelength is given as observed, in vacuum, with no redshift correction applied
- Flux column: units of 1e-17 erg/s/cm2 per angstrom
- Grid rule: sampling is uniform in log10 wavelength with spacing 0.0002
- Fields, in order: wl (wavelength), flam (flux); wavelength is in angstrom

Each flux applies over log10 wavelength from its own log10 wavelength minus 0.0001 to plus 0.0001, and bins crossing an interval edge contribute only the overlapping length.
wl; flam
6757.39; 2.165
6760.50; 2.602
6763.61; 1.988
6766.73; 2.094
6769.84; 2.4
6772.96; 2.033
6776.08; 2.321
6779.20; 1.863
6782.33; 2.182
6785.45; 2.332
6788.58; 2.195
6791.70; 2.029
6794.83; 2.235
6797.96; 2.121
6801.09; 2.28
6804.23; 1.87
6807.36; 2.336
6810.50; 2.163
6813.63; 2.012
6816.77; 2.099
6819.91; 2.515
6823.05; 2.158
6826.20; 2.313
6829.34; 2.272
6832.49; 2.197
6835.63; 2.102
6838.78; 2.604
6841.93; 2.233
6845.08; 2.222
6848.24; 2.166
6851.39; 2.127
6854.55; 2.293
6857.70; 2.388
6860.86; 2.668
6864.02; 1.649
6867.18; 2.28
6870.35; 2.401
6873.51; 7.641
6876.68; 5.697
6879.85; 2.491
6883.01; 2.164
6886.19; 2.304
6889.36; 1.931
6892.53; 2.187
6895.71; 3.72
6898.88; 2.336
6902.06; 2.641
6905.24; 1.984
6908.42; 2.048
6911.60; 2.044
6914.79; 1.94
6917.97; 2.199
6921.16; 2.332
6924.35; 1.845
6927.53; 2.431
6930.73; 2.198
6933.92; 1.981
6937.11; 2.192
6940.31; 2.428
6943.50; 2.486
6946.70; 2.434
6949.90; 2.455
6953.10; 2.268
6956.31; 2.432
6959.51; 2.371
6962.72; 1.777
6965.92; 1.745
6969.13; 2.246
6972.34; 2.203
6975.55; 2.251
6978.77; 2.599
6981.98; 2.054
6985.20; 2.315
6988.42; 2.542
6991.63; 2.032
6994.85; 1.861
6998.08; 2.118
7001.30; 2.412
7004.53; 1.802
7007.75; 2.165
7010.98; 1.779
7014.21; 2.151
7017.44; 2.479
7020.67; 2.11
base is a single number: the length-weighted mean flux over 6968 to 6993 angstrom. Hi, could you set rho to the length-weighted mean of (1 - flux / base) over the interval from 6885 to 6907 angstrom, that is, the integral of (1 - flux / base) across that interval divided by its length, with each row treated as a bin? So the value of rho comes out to -0.07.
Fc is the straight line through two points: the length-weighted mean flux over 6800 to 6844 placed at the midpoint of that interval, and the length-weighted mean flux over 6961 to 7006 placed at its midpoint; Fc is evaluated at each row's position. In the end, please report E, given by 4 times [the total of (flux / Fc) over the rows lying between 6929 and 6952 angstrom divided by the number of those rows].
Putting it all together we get 4.3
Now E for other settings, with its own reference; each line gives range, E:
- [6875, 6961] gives 4.5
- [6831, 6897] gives 5.0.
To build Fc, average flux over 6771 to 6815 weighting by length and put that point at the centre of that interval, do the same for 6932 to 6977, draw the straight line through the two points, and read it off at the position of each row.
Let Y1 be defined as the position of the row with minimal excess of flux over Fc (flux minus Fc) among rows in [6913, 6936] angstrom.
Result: 6924.35 angstrom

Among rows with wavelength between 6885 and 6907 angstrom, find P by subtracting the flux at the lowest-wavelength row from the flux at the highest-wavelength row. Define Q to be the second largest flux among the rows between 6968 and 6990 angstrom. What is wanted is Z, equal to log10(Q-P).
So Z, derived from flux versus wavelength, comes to 0.46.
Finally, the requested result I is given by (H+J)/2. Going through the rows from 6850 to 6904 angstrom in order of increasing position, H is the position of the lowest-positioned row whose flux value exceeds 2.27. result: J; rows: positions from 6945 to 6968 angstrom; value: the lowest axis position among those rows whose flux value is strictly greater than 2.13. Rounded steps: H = 6854.55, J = 6946.70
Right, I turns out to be 6900.6 angstrom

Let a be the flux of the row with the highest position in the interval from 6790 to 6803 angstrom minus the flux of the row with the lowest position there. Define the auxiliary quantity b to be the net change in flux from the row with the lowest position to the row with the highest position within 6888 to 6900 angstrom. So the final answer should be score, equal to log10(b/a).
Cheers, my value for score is 0.2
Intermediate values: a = 0.3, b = 0.4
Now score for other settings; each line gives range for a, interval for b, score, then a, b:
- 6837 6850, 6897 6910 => -0.2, -0.4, -0.3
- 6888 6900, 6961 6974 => 0.0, 0.4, 0.4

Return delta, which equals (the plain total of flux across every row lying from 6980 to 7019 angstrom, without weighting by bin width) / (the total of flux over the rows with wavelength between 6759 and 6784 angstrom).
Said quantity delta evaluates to 1.5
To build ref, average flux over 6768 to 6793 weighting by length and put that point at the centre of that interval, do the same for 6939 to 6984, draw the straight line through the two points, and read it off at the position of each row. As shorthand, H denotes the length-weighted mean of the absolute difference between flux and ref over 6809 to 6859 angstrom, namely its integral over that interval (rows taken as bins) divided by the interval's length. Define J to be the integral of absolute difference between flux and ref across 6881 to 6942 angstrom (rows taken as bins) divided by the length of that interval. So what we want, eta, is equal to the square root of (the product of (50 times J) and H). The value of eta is 1.2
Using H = 0.111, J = 0.25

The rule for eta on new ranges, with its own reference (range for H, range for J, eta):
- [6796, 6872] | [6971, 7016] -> 1.3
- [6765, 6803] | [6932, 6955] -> 1.0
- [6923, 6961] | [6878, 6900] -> 1.8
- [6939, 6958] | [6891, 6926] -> 1.6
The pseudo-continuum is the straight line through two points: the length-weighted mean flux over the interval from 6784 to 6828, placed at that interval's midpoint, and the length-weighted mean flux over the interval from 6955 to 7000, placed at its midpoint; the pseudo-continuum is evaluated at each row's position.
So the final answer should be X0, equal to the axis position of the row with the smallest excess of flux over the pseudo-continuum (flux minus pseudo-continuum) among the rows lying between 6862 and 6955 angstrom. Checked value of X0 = 6864.02 angstrom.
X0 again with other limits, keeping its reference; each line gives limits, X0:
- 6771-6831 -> 6779.20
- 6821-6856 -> 6835.63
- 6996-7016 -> 7010.98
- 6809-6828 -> 6813.63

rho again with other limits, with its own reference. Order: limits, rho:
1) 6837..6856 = 0.00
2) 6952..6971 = 0.06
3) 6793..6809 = 0.05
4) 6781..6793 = 0.04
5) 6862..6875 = -0.50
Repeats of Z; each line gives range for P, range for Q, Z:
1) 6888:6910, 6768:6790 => 0.35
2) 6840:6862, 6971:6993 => 0.32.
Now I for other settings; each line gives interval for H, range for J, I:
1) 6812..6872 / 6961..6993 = 6894.5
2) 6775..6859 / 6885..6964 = 6831.1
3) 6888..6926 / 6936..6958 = 6916.4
